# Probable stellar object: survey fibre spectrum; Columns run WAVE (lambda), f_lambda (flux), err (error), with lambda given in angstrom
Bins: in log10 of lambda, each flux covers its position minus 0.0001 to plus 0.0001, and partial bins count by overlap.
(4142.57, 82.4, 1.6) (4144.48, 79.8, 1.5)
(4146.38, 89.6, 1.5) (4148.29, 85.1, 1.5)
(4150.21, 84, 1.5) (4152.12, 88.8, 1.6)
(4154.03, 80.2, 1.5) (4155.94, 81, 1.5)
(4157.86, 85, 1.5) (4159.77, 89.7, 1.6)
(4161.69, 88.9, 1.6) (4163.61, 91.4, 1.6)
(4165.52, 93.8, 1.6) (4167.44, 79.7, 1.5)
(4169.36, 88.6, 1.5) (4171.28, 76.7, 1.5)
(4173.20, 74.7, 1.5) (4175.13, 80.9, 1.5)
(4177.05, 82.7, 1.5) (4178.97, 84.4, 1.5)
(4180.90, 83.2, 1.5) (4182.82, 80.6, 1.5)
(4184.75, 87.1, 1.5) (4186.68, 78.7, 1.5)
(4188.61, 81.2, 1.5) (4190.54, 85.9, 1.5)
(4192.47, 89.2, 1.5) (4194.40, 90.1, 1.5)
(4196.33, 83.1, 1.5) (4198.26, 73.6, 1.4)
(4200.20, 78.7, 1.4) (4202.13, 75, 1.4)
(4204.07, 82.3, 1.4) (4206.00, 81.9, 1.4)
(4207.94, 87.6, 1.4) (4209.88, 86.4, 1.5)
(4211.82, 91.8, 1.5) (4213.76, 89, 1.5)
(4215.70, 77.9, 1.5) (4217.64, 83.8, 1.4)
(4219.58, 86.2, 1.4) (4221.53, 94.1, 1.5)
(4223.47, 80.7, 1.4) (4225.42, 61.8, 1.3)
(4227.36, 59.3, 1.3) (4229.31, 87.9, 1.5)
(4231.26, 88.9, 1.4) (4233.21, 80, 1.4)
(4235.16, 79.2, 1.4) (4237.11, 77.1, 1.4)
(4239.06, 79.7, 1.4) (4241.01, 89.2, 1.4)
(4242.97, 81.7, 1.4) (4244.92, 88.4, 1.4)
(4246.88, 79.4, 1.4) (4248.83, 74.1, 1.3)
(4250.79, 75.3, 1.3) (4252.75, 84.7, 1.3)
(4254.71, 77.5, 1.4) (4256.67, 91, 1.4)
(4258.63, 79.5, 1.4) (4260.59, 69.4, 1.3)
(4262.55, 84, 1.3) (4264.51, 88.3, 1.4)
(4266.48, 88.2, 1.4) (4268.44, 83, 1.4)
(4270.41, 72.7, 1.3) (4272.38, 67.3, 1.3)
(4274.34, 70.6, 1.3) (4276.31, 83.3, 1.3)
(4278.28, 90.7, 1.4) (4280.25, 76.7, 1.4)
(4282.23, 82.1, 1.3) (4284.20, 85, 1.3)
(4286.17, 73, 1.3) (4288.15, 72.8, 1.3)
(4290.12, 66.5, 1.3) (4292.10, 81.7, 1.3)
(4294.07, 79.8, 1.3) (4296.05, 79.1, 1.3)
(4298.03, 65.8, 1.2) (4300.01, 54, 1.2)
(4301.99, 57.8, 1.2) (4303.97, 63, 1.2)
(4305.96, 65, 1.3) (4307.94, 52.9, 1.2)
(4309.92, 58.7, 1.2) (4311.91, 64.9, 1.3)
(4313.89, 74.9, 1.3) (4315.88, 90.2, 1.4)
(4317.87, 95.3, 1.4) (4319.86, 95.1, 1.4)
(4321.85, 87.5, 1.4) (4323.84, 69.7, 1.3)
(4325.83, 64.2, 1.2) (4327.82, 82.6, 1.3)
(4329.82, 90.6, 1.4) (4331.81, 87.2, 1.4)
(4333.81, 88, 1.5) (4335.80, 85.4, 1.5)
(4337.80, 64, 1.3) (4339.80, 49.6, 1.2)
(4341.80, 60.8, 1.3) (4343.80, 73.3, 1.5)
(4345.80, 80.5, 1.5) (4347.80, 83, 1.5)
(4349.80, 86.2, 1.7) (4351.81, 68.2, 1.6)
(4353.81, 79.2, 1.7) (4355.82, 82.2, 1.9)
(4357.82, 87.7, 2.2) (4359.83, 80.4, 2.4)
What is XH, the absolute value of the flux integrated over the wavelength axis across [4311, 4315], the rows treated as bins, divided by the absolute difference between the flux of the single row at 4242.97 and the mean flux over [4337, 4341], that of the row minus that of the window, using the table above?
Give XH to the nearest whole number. 11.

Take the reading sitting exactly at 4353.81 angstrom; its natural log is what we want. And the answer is 4.37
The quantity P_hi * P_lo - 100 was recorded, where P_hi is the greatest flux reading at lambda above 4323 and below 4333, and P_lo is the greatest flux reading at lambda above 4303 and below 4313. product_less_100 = 5789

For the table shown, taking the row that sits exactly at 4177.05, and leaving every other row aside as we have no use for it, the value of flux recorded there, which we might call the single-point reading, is 82.7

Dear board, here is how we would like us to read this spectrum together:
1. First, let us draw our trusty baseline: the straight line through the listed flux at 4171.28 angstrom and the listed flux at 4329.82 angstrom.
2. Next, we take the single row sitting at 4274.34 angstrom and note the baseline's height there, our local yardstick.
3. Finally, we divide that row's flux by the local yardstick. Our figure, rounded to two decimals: 0.82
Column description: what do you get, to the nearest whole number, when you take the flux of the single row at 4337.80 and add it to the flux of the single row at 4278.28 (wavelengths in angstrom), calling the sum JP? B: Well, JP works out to 155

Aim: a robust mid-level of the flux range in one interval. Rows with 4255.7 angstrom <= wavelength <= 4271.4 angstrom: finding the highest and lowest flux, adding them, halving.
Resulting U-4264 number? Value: 80.2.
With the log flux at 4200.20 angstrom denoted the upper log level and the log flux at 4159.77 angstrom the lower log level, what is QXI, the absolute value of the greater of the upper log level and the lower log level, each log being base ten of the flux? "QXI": 1.95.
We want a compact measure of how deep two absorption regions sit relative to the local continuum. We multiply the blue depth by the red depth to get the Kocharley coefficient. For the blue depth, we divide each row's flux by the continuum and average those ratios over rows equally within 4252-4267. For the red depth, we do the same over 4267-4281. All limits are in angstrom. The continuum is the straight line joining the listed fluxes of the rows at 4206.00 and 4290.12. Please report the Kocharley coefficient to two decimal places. 1.29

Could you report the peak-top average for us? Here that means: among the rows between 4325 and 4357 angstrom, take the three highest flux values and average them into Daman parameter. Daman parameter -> 89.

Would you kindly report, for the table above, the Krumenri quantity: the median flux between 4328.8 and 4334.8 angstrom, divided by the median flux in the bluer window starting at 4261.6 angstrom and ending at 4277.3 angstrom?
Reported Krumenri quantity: 1.06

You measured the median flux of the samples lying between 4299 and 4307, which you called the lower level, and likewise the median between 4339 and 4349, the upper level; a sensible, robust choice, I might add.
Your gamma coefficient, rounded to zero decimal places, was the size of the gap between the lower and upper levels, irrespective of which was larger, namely 13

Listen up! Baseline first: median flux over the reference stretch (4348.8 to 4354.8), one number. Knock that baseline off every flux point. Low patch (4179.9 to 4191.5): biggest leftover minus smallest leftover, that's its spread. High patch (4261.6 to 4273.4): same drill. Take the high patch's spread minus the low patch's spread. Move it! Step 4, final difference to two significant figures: 13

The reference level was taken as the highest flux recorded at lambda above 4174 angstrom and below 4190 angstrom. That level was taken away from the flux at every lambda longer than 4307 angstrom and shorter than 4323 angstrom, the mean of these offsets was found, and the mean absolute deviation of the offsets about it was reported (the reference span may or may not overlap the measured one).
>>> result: 14.6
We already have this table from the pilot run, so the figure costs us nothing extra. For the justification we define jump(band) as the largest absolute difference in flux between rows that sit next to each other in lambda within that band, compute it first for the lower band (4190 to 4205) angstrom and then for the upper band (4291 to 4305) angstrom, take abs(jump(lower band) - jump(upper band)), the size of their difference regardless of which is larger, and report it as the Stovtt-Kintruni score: 3.8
